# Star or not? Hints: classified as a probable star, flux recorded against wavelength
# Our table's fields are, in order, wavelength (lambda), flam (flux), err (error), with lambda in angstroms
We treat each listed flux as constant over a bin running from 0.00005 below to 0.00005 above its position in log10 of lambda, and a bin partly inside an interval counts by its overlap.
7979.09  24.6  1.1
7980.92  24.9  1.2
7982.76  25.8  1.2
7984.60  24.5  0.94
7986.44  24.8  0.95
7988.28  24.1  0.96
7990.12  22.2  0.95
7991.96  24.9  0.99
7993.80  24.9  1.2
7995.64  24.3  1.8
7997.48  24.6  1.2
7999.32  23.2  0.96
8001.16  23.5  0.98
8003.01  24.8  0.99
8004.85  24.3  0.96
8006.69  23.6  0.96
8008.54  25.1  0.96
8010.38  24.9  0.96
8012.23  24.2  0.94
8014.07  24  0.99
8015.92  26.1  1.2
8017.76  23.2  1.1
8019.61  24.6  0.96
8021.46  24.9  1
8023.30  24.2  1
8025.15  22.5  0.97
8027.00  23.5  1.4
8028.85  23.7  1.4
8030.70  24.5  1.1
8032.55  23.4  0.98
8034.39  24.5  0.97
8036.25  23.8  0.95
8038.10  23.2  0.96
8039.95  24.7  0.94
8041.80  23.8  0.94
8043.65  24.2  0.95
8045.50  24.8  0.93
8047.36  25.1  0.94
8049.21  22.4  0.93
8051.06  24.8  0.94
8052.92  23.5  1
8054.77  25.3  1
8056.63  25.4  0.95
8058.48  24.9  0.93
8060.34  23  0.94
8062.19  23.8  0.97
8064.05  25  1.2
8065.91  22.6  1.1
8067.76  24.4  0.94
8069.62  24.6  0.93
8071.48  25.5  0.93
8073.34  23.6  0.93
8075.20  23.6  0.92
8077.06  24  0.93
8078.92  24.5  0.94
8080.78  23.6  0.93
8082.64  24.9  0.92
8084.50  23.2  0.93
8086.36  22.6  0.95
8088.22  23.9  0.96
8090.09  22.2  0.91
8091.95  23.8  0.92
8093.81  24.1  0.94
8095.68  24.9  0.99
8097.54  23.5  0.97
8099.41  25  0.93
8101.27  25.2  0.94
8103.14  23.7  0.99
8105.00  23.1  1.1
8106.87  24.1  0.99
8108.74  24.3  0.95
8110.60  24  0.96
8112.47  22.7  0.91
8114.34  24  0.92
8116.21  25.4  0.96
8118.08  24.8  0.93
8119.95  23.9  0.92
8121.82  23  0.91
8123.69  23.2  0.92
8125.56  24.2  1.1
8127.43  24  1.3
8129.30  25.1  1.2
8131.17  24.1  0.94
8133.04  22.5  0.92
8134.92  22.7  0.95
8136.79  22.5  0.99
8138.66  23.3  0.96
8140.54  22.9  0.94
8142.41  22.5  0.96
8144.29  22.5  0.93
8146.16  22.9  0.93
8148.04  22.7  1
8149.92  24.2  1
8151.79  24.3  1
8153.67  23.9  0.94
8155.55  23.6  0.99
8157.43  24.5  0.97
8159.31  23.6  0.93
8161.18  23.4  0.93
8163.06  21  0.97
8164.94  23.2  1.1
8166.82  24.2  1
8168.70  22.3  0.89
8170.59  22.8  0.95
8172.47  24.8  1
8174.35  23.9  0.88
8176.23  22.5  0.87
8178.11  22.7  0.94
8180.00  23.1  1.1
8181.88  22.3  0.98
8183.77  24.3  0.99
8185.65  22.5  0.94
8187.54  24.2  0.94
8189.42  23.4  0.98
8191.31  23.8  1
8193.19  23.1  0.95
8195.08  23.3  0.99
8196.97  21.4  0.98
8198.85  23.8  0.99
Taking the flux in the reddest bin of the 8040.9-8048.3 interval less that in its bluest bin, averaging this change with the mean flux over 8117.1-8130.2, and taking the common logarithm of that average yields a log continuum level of 1.10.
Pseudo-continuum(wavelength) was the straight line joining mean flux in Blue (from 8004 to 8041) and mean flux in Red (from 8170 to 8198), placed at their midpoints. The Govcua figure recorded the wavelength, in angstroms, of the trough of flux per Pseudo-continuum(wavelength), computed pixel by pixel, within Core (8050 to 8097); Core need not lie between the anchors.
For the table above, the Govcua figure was 8090.09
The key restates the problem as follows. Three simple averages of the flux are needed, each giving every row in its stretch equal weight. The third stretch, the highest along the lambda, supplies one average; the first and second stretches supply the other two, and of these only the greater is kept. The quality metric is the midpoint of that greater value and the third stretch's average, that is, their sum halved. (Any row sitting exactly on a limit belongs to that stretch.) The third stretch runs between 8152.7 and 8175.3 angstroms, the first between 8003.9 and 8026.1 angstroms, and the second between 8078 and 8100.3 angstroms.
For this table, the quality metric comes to 23.9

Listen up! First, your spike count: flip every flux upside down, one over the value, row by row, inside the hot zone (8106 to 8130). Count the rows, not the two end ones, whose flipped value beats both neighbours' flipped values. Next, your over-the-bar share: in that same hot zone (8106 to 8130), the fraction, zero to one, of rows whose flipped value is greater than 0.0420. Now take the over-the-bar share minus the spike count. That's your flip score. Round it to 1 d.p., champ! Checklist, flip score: -2.8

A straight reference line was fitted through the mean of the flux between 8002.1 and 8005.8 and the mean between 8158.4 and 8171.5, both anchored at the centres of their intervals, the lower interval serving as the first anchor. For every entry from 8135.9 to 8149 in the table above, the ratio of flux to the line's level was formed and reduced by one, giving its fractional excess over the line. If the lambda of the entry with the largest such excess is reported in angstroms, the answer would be 8138.66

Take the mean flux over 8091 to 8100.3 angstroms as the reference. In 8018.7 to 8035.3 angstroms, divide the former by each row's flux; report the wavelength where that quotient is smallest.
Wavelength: 8021.46 angstroms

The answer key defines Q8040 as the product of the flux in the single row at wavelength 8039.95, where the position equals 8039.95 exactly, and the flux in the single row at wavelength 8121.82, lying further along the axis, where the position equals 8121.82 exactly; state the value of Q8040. 568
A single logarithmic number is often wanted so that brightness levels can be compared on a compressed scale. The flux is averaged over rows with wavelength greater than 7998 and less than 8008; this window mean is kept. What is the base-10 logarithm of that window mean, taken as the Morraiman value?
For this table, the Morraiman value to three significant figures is 1.38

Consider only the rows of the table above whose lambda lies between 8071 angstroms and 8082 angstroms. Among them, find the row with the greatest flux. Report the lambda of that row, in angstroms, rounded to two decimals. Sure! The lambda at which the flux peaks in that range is 8071.48 angstroms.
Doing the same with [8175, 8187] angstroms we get 8183.77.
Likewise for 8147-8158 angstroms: 8157.43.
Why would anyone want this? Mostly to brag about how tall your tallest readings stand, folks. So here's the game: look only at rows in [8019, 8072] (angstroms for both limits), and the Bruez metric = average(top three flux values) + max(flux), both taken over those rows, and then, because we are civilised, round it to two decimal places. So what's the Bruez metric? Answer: 50.90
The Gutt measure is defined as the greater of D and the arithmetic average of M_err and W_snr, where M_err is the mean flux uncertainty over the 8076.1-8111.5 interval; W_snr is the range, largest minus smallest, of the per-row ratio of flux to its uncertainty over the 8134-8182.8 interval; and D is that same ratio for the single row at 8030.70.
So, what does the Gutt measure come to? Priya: 22.3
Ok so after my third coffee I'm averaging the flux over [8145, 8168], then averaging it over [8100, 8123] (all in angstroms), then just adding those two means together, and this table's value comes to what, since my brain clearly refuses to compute 47.47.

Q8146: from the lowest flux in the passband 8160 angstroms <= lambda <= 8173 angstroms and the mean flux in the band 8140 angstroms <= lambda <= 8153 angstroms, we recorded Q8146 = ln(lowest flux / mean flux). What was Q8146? -0.10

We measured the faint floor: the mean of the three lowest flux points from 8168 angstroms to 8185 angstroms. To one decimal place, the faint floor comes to 22.4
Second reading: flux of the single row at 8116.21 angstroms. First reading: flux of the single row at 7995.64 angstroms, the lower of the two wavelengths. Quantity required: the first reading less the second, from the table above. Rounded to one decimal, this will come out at -1.1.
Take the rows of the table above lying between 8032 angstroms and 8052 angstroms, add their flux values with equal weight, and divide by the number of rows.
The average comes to 24.1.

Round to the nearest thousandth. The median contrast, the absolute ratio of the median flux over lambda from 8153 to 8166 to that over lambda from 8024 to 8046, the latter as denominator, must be 0.992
